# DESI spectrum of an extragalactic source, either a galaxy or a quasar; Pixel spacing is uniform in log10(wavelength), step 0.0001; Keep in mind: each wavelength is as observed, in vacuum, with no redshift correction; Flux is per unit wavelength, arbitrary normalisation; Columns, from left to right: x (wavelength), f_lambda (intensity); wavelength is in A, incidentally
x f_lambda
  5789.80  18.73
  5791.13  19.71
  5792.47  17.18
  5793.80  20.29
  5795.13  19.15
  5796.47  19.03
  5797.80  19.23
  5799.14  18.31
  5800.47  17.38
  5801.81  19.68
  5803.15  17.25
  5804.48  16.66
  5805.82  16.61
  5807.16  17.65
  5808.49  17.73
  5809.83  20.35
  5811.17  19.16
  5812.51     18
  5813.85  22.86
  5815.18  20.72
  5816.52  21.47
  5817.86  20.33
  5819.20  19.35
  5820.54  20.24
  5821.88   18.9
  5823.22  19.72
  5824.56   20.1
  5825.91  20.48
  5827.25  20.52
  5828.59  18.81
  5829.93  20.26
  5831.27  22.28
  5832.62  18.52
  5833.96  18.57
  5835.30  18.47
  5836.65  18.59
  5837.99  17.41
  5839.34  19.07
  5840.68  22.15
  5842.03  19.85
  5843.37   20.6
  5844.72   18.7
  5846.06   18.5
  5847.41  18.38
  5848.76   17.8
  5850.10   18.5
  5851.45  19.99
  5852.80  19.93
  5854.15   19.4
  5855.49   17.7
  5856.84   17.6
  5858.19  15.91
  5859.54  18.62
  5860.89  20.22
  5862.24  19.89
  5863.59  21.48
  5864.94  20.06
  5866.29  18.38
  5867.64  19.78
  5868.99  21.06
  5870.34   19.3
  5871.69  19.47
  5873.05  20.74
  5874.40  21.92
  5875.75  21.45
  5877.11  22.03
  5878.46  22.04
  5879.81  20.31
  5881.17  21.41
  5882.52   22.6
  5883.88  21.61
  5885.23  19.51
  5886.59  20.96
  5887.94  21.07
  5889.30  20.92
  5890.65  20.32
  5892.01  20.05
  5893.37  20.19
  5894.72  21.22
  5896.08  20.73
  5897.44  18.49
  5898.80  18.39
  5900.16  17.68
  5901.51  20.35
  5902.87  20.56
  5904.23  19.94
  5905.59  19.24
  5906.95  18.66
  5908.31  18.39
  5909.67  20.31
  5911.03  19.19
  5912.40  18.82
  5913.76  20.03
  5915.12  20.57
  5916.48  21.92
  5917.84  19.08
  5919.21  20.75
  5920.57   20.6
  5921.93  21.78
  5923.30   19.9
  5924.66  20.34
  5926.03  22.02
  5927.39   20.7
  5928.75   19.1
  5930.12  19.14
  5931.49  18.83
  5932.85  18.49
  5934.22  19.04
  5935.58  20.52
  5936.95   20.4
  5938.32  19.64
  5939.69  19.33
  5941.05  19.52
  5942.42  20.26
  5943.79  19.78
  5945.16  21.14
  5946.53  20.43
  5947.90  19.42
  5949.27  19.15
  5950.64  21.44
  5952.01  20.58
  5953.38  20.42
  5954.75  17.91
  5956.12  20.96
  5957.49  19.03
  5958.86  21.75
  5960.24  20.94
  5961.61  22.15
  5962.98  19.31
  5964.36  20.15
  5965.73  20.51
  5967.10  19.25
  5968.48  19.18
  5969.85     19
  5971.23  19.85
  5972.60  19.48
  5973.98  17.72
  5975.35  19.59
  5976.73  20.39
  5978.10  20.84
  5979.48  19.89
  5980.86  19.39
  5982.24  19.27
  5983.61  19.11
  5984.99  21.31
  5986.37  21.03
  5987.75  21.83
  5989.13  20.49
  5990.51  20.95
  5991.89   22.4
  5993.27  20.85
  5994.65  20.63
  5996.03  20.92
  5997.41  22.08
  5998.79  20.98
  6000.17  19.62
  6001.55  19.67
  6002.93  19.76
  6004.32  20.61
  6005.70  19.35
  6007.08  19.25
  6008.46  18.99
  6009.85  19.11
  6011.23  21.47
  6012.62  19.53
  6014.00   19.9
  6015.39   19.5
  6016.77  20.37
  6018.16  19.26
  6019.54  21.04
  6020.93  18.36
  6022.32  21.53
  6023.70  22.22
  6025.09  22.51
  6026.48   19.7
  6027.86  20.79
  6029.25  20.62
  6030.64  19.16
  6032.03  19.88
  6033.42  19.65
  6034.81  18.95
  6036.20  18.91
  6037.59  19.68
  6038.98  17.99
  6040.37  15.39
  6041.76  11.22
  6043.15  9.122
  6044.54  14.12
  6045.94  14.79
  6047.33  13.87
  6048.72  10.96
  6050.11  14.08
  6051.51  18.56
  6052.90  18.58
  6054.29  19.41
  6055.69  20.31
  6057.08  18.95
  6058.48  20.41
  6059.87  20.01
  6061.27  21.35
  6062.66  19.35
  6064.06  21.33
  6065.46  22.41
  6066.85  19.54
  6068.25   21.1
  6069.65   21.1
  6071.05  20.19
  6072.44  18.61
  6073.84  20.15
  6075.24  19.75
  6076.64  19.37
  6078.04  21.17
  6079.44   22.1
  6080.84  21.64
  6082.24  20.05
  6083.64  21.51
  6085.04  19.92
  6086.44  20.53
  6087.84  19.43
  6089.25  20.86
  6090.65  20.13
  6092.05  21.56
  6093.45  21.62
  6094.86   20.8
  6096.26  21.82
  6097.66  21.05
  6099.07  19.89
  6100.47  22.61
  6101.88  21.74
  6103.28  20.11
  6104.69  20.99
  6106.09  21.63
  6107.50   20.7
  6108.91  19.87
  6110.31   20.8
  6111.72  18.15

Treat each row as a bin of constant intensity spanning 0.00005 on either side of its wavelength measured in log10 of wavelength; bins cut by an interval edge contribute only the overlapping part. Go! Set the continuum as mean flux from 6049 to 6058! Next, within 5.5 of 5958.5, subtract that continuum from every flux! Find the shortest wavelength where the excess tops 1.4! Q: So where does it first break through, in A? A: 5953.38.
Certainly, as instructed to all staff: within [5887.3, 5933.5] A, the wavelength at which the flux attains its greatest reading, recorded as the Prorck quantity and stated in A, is 5926.03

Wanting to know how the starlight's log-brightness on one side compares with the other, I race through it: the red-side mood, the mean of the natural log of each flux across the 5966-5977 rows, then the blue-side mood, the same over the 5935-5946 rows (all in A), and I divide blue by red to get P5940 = 1.01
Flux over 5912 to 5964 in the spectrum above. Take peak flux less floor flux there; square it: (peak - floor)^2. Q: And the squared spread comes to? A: 18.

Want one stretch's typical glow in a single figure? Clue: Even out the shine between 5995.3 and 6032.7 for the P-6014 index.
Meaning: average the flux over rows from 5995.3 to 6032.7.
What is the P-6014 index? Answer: 20.2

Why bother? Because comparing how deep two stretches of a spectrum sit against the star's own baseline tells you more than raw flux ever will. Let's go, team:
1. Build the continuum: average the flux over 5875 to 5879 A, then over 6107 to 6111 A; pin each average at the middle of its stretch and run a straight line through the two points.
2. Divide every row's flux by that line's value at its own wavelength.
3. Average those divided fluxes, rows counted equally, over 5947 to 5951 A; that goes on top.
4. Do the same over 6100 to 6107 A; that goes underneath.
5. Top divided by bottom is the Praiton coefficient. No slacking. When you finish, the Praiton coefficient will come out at 0.89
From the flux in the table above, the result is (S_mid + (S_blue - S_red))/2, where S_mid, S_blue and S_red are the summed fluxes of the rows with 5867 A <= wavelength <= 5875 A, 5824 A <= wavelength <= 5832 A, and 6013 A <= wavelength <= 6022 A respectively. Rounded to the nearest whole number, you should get 63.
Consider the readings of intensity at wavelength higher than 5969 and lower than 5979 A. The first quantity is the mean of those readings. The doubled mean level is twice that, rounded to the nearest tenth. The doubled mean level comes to 39.1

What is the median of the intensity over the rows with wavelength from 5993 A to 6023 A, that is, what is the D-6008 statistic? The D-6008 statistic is 19.8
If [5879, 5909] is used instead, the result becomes 20.3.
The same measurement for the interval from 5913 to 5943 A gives 20.1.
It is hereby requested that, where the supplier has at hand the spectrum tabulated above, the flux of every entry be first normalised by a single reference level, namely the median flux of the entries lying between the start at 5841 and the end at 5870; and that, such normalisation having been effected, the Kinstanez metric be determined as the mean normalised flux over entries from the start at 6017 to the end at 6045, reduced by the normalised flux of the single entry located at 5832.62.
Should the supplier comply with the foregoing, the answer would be 0.00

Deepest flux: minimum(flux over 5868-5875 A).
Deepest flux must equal 19.3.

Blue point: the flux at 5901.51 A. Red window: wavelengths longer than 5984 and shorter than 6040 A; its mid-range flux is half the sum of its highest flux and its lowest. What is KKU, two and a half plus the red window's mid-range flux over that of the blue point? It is 3.50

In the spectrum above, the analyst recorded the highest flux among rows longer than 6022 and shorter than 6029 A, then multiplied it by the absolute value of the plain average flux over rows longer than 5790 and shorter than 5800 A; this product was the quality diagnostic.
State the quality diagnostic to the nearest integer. 427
